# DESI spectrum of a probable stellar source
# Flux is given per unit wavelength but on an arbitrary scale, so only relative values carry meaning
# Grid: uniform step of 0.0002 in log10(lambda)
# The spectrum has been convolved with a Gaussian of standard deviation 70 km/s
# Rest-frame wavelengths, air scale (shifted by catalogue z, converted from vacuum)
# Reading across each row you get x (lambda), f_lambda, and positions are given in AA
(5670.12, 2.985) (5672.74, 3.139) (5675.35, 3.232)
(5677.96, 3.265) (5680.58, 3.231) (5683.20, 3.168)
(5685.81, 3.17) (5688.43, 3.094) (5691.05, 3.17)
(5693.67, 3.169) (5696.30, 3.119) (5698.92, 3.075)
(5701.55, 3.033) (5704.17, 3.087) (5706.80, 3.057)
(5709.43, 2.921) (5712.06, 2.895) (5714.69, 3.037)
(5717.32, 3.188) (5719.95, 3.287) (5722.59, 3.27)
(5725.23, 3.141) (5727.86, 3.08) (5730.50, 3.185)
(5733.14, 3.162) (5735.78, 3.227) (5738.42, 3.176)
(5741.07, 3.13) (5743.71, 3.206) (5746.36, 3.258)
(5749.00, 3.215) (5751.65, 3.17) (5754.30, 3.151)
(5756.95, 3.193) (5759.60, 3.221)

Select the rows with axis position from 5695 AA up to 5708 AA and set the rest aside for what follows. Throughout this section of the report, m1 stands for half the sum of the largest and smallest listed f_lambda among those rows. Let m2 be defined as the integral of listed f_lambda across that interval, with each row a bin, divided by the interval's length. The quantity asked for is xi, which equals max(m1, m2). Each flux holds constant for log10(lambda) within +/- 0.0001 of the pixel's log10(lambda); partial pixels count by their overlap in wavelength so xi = 3.08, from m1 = 3.08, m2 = 3.07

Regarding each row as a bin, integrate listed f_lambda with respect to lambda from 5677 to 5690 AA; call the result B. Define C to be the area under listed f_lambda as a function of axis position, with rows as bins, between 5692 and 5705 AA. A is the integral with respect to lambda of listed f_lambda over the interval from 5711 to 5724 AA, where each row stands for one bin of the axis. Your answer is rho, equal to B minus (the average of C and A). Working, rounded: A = 40.8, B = 41.4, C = 40.3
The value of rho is 0.8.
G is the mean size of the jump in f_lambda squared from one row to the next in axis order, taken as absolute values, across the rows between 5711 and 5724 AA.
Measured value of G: 0.63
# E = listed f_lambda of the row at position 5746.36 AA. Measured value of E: 3.258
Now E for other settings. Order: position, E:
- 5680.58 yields 3.231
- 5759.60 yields 3.221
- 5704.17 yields 3.087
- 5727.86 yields 3.08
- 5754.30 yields 3.151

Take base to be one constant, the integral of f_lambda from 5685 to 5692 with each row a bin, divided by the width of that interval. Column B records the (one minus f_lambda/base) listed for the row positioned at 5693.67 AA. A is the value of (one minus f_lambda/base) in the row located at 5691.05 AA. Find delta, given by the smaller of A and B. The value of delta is -0.009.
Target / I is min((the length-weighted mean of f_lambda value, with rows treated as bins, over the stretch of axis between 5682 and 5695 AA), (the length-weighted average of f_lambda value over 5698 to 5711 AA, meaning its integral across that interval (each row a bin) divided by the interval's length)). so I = 3.03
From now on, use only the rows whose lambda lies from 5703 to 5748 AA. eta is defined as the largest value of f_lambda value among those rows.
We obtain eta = 3.287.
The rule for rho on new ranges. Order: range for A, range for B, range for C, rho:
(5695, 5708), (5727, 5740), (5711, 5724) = 0.8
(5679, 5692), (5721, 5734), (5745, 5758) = -0.2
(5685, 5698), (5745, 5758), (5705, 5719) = -0.1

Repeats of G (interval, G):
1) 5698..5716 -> 0.43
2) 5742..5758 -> 0.26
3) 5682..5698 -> 0.26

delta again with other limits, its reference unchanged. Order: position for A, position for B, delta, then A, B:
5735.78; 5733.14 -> -0.027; -0.027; -0.01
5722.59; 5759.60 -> -0.041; -0.041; -0.03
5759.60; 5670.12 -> -0.025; -0.025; 0.05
